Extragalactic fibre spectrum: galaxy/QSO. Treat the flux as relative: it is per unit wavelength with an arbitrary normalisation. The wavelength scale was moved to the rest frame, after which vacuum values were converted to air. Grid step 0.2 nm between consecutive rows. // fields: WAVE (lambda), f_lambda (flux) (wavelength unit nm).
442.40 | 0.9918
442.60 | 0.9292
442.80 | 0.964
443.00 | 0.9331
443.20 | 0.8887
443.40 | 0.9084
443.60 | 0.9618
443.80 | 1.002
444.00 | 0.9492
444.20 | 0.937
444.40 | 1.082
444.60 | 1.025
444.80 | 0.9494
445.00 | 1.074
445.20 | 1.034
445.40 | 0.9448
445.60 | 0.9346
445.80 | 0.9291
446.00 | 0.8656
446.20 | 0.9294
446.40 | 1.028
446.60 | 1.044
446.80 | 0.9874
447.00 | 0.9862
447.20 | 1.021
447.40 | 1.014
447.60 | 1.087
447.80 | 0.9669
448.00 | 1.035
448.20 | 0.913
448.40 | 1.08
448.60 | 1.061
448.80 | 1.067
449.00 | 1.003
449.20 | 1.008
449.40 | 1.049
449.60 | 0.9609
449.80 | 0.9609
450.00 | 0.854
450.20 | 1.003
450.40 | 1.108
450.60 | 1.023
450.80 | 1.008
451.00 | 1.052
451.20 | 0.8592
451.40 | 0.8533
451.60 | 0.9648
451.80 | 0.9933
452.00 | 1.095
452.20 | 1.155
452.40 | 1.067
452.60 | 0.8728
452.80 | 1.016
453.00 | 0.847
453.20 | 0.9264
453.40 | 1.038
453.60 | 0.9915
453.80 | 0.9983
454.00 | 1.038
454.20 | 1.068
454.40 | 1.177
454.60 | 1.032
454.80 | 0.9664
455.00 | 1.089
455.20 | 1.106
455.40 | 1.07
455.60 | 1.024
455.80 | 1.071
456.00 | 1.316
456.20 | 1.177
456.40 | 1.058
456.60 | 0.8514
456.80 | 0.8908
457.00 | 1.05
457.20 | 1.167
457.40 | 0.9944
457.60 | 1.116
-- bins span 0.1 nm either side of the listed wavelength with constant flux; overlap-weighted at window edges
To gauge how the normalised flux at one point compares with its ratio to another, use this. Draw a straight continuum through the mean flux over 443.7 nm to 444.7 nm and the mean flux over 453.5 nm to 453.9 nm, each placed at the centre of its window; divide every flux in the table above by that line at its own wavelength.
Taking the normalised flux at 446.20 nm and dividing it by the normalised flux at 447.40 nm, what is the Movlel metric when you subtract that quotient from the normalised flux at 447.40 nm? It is 0.10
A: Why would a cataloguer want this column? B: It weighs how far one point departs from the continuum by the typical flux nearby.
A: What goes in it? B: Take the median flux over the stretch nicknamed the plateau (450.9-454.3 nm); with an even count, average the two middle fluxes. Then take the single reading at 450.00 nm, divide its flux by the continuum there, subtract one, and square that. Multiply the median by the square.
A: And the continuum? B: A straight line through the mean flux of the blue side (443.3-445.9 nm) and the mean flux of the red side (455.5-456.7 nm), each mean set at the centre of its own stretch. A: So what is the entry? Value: 0.029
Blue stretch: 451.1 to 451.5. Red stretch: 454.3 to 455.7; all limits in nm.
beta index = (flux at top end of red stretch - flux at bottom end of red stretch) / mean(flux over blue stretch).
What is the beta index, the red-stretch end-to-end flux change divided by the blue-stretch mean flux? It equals -0.18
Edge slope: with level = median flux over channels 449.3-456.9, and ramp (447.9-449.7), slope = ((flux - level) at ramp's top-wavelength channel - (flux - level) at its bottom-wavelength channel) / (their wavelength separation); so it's -0.05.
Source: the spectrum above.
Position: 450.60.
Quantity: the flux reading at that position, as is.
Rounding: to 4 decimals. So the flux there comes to 1.0230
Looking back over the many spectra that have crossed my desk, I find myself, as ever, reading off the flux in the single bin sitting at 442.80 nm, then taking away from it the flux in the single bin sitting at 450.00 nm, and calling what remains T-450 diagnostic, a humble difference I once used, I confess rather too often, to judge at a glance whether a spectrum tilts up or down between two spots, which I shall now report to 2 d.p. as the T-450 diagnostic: 0.11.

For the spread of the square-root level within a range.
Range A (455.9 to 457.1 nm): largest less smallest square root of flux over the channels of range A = 0.224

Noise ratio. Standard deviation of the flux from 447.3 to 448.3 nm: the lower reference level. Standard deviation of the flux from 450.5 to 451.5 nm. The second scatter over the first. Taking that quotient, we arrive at 1.4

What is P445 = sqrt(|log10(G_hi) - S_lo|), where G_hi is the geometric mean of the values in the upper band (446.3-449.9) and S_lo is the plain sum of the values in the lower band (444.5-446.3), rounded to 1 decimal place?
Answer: 2.9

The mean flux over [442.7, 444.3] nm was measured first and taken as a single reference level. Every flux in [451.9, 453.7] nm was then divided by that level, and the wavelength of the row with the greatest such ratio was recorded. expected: 452.20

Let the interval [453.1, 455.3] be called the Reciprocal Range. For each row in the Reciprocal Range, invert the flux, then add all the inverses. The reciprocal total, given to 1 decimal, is 10.6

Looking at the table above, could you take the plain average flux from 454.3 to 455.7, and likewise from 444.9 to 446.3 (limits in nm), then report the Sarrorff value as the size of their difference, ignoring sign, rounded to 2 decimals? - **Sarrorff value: 0.11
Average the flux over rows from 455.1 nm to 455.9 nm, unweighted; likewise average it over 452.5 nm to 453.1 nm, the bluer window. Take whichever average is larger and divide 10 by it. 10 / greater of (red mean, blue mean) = 9.37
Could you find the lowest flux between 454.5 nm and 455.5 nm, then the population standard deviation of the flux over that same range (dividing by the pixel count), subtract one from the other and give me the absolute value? 0.92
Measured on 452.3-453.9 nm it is 0.77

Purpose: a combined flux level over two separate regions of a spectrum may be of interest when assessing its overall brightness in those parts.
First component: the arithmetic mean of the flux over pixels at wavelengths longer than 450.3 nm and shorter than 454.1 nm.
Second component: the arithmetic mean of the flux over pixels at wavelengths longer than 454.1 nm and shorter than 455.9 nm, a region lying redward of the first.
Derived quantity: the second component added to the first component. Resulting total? 2.06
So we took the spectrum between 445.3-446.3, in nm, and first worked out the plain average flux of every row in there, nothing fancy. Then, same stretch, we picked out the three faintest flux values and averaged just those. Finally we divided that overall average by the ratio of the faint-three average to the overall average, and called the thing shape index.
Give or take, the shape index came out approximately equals 0.93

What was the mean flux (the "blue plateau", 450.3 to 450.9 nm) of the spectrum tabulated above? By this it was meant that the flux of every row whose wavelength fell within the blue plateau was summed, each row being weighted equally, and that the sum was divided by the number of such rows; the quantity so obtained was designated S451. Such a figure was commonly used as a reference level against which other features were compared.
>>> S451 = 1.046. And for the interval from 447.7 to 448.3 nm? 0.972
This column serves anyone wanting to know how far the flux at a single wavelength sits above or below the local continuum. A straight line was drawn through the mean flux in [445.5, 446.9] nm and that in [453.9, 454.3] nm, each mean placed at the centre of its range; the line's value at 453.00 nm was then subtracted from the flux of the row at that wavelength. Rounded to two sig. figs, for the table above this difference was -0.19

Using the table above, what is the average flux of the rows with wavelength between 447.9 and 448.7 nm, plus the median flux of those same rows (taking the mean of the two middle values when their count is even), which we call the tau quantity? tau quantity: 2.07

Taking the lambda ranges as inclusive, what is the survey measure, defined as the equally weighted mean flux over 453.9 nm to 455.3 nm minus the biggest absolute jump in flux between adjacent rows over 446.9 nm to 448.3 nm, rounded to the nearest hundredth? 0.95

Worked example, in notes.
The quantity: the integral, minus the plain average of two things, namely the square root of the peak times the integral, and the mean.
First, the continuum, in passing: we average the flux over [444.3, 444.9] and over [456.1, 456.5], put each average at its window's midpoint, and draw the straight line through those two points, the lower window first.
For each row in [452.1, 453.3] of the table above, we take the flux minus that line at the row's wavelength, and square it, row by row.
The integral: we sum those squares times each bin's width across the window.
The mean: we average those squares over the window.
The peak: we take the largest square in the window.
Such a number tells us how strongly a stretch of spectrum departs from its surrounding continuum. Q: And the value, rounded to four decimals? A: -0.0039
